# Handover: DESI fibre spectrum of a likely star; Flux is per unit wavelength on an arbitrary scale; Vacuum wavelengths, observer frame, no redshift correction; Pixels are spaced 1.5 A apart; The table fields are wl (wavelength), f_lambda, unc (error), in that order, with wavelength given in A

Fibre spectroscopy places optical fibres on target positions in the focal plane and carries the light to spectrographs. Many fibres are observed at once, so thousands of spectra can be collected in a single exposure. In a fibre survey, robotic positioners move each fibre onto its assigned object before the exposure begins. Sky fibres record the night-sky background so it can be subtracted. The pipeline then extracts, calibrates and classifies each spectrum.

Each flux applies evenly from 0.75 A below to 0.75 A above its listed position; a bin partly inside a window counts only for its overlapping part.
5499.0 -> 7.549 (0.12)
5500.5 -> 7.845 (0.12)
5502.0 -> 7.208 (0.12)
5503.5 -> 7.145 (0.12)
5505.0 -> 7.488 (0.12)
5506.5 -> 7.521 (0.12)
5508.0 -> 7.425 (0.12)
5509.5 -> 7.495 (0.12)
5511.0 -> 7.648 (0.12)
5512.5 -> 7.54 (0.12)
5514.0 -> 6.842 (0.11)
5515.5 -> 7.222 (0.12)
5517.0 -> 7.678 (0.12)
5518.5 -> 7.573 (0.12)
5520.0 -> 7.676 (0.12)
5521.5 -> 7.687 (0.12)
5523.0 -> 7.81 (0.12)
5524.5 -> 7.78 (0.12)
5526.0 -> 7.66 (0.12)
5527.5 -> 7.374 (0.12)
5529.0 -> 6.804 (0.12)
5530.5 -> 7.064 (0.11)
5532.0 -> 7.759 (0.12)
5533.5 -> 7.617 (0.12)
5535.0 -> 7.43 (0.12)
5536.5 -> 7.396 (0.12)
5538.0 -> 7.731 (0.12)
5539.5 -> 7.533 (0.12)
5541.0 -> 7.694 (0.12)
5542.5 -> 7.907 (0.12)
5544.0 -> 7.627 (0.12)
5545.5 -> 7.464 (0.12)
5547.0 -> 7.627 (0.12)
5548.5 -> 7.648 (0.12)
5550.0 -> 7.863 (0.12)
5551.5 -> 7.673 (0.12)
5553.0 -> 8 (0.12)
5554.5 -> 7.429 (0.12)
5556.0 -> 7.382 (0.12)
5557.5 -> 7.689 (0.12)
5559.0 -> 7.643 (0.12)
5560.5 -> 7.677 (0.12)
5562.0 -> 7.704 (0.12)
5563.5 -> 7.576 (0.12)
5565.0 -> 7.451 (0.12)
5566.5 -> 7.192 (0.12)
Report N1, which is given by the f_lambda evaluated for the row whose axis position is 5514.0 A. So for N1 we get 6.842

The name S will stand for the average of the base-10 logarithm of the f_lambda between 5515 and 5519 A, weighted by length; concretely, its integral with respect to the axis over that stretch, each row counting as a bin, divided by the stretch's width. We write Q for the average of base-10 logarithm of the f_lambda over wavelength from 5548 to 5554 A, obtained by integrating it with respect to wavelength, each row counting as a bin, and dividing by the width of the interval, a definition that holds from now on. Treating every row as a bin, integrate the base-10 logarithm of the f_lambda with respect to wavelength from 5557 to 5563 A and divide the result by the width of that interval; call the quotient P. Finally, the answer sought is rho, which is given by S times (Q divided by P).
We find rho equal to 0.881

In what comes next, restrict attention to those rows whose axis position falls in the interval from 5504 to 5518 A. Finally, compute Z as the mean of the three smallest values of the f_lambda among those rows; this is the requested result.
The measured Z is 7.16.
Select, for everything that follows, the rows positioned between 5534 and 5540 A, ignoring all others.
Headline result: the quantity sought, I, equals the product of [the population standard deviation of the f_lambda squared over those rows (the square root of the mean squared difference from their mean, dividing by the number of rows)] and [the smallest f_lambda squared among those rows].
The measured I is 108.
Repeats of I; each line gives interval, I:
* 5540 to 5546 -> 136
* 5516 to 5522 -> 41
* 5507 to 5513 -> 67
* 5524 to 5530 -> 254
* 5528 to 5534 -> 264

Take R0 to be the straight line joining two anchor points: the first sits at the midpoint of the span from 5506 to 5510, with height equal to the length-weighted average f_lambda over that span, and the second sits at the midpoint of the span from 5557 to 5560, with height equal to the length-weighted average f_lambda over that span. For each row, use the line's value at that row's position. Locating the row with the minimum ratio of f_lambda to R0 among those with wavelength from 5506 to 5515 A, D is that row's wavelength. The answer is 5514.0 A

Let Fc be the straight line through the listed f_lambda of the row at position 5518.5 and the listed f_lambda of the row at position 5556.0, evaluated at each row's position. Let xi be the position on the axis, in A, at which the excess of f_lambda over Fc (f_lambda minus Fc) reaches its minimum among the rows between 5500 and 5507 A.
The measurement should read 5503.5 A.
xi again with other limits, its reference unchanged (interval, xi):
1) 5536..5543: 5536.5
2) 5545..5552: 5545.5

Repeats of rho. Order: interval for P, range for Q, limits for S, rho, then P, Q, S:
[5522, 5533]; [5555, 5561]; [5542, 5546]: 0.891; 0.873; 0.880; 0.884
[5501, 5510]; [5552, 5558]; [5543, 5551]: 0.898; 0.869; 0.882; 0.884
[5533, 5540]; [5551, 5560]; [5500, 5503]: 0.878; 0.877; 0.883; 0.873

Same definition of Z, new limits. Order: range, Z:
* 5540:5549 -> 7.57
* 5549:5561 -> 7.48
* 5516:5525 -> 7.64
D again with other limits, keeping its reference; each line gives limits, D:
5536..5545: 5536.5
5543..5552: 5545.5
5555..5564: 5556.0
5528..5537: 5529.0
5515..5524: 5515.5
